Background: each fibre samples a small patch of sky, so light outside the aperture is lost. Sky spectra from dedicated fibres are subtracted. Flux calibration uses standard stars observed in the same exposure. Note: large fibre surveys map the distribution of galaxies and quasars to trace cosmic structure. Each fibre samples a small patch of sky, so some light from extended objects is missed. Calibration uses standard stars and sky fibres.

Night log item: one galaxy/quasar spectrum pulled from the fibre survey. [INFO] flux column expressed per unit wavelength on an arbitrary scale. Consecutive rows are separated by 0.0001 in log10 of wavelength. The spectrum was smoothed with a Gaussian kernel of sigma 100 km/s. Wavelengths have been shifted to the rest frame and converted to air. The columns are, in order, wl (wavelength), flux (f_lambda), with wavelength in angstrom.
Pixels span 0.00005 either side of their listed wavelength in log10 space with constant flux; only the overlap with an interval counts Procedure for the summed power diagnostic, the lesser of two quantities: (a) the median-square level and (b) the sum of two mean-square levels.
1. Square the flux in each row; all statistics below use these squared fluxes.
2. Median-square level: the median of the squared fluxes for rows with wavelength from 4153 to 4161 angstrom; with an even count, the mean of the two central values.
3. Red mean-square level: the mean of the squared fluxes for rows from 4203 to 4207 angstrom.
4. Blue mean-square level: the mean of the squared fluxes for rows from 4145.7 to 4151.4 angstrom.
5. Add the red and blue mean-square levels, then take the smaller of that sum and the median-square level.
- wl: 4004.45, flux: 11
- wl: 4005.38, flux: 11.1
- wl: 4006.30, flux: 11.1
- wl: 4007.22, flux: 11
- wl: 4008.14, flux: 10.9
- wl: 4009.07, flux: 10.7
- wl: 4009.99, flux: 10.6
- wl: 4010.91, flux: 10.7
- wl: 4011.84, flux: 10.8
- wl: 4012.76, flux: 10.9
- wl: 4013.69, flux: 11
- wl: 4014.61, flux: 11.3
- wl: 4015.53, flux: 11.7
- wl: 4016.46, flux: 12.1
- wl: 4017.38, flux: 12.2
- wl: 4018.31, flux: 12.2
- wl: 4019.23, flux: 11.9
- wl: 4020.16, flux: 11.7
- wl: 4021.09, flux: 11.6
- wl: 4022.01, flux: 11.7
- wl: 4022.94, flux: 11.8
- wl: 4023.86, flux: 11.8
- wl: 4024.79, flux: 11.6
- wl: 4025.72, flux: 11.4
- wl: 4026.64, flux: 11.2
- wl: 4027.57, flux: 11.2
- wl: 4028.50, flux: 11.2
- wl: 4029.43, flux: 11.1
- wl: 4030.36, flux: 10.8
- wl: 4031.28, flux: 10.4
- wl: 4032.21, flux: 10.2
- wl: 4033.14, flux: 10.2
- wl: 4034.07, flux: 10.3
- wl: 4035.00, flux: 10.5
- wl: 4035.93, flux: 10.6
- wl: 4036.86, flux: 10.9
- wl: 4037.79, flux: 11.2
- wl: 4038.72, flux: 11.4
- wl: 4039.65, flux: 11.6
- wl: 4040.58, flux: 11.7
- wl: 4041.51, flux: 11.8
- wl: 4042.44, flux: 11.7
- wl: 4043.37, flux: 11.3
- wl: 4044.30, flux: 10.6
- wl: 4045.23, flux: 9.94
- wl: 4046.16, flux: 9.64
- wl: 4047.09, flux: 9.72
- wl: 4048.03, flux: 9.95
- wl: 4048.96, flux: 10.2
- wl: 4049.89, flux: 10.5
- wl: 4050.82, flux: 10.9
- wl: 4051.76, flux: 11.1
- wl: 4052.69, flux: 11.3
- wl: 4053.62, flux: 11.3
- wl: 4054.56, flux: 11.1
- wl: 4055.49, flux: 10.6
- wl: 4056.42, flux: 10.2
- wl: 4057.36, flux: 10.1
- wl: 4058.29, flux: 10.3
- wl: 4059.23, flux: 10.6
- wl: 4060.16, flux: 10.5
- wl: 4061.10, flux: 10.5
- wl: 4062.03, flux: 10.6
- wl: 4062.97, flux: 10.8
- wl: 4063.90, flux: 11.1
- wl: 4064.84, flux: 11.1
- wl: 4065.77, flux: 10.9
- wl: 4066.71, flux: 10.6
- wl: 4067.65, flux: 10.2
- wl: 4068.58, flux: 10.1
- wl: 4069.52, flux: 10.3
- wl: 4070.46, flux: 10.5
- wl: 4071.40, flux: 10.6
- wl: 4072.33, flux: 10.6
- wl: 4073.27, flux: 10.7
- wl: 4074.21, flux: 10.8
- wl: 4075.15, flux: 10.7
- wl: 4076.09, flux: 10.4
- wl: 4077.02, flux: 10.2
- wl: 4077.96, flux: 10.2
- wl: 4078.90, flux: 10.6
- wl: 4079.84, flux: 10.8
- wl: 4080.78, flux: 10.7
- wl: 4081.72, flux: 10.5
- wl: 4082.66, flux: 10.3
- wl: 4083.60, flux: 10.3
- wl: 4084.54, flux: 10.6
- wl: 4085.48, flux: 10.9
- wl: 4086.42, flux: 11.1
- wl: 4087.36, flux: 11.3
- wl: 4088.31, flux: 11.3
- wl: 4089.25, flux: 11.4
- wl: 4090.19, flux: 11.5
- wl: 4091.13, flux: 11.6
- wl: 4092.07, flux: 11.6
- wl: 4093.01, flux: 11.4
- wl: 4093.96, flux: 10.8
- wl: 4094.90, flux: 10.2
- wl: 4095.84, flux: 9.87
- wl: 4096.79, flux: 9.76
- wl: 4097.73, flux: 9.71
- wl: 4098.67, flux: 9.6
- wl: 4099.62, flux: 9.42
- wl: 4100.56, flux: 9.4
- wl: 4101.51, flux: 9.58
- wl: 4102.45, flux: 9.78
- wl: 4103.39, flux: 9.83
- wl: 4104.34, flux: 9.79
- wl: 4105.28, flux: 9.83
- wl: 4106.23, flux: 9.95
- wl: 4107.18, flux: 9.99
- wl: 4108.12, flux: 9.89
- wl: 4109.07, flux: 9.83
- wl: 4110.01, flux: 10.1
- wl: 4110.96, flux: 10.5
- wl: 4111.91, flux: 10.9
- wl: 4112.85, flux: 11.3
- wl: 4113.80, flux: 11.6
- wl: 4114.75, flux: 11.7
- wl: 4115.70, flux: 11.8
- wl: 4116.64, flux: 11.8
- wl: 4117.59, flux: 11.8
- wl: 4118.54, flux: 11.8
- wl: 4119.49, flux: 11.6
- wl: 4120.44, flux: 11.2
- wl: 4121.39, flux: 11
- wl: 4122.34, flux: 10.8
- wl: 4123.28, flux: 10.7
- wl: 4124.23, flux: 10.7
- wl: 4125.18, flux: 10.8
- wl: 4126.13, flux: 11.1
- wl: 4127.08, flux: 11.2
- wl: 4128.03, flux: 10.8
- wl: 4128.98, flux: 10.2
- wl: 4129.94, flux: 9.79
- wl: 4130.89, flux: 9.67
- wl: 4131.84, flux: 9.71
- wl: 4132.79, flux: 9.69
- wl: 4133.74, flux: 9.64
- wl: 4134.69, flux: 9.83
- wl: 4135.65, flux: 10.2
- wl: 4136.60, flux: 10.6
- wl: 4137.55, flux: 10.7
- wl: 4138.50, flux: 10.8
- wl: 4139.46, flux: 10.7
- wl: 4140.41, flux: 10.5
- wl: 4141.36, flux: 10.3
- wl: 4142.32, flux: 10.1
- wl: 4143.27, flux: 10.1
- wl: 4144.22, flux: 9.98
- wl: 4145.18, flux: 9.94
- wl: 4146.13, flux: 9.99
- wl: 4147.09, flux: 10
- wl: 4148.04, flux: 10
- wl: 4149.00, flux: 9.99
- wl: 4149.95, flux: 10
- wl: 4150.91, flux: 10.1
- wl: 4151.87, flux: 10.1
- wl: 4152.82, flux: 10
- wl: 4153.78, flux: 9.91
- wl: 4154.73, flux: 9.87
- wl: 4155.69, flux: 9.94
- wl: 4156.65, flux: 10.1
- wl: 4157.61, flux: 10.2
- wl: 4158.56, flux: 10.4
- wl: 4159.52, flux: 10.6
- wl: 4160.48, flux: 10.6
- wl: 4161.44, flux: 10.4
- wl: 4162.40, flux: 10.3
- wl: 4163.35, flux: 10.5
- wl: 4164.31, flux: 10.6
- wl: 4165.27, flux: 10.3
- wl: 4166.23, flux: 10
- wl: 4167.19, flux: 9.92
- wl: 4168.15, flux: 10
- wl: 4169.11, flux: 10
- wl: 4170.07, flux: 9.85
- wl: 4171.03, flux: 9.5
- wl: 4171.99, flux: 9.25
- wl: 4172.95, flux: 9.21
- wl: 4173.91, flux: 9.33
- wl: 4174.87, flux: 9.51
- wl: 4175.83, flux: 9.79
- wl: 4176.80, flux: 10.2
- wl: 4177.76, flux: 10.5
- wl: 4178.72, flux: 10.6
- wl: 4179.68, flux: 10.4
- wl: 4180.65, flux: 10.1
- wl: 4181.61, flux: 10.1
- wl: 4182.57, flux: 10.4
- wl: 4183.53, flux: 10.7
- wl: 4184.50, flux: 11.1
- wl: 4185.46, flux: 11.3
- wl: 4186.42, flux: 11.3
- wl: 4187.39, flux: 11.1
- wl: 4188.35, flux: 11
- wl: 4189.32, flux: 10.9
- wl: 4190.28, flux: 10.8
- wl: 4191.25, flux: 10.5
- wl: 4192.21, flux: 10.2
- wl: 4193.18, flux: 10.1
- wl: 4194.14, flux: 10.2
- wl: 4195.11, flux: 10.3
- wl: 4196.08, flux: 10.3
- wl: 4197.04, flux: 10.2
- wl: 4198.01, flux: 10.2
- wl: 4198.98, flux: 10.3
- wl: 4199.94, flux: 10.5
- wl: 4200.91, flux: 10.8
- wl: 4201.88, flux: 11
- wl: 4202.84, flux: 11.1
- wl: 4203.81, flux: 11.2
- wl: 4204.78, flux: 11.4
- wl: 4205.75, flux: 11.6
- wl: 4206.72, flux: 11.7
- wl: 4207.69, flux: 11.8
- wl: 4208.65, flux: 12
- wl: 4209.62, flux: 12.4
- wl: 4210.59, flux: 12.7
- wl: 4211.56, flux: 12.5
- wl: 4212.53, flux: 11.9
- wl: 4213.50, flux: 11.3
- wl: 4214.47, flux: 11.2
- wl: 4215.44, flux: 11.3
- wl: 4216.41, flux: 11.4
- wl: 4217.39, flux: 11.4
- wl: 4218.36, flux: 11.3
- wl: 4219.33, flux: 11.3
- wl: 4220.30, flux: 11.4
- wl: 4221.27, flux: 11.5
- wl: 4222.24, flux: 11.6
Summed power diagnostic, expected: 103.0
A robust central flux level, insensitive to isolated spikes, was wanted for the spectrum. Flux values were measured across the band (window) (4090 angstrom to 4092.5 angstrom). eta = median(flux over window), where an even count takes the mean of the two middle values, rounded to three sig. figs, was 11.6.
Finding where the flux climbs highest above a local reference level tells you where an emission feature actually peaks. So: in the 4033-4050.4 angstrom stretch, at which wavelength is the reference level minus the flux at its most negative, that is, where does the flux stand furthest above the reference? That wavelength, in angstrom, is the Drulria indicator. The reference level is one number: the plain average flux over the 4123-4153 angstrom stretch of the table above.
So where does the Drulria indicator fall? 4041.51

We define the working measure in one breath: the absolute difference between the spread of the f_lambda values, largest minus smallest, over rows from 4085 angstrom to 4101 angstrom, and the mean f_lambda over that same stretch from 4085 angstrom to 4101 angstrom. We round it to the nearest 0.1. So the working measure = 8.4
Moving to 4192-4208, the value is 9.1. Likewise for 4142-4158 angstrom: 9.7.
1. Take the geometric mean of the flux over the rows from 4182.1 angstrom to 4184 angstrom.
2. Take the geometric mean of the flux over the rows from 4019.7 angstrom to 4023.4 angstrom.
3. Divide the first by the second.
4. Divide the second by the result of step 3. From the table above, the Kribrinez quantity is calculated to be 13.0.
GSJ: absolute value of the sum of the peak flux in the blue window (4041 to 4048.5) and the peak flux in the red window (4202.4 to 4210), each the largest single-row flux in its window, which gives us 24.2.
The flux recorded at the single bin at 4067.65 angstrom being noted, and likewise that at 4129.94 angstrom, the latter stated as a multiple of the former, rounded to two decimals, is 0.96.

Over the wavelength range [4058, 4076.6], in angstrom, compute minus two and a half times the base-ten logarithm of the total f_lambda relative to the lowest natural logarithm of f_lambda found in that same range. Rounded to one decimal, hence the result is -4.9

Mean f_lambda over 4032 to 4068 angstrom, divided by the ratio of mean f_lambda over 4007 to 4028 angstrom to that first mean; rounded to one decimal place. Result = 10.1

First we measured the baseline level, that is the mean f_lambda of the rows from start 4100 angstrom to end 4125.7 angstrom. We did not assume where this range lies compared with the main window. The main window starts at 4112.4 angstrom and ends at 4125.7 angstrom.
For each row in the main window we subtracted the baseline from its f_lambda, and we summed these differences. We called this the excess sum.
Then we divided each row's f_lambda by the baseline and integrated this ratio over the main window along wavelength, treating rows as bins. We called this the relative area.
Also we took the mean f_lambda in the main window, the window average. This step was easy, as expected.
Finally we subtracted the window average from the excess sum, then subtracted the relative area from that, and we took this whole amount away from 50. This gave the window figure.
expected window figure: 66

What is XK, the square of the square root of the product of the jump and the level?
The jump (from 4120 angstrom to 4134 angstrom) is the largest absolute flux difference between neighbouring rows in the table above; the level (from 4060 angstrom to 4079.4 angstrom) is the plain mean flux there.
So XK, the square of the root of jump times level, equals 6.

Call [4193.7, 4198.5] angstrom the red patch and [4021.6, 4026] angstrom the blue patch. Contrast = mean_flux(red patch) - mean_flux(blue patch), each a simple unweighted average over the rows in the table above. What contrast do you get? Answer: -1.4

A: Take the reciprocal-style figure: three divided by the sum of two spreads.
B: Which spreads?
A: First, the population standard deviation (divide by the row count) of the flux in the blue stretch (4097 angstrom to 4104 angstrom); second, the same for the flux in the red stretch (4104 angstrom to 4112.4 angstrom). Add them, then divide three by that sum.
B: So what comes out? 5.9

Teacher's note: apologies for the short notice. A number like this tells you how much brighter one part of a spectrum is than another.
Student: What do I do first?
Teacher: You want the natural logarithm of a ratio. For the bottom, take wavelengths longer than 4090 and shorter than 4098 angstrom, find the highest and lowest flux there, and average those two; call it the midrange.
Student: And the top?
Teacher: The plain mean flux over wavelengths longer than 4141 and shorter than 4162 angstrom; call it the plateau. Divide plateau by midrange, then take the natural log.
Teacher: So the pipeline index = -0.05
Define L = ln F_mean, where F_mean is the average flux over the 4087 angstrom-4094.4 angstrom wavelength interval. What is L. 2.43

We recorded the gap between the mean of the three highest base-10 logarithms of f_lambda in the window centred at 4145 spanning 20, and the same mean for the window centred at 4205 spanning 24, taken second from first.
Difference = -0.067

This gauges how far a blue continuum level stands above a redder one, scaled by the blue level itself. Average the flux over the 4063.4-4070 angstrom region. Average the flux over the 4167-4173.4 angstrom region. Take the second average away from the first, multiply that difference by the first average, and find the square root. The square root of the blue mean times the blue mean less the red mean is 3.2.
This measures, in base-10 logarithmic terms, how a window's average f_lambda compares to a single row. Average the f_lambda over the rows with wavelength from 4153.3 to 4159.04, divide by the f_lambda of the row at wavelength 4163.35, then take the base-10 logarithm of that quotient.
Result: -0.018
